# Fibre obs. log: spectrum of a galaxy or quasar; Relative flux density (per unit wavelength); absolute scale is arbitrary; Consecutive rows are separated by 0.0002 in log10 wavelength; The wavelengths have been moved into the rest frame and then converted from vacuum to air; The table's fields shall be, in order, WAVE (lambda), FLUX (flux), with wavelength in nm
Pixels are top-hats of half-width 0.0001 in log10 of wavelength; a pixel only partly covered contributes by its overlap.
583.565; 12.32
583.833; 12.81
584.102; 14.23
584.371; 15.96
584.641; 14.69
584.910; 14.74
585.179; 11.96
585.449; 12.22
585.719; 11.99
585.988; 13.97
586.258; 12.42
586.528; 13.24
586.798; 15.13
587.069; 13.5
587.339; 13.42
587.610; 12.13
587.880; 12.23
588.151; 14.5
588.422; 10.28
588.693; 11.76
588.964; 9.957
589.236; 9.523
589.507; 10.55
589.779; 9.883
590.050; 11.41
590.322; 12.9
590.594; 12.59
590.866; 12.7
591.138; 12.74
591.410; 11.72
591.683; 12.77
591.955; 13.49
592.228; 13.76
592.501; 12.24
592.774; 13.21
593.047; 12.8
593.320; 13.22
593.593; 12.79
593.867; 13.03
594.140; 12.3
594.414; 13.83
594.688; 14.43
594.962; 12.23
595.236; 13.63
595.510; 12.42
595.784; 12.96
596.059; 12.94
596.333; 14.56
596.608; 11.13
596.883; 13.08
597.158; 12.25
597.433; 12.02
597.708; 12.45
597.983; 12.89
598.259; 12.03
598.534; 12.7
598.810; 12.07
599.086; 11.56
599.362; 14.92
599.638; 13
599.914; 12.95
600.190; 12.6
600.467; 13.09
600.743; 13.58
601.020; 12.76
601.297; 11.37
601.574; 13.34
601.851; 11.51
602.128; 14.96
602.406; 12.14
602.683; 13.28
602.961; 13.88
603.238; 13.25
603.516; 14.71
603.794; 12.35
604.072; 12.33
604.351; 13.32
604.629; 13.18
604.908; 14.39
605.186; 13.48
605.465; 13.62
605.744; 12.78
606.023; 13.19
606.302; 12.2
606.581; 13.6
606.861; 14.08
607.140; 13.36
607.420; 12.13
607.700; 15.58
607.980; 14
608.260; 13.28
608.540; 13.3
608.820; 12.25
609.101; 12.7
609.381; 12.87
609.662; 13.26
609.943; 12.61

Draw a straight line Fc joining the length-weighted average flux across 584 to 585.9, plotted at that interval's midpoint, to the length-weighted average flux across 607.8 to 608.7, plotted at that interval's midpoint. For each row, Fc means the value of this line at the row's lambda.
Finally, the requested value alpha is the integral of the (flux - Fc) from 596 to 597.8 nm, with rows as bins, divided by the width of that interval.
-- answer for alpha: -1.0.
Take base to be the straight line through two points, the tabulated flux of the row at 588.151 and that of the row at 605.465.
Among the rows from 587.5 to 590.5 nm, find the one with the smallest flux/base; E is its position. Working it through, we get 589.236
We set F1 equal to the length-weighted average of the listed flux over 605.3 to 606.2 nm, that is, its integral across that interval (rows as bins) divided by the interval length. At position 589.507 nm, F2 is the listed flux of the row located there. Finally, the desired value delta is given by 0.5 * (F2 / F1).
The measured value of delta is 0.40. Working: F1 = 13.2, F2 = 10.55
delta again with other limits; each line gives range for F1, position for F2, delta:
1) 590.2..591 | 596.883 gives 0.51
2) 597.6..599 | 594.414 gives 0.56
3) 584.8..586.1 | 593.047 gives 0.50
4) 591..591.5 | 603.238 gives 0.54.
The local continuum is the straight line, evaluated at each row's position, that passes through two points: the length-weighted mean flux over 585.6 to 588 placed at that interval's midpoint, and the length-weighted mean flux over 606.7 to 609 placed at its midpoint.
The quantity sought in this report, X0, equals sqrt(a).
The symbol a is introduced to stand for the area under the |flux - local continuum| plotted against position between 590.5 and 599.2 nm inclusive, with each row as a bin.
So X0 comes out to 2.6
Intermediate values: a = 6.6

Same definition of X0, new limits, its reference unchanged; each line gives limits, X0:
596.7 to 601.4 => 2.0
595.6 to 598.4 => 1.6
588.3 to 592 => 2.5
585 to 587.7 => 1.5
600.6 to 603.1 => 1.5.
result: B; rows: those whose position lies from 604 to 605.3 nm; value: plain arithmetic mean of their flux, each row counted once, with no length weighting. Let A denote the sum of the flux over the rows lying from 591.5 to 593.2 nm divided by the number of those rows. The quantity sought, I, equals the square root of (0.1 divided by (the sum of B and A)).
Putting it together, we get 0.0616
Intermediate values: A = 13.0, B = 13.3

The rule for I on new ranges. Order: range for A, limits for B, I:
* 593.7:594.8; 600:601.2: 0.0615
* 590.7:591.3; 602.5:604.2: 0.0620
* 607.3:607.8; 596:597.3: 0.0613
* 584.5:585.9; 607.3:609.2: 0.0615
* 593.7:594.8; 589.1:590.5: 0.0642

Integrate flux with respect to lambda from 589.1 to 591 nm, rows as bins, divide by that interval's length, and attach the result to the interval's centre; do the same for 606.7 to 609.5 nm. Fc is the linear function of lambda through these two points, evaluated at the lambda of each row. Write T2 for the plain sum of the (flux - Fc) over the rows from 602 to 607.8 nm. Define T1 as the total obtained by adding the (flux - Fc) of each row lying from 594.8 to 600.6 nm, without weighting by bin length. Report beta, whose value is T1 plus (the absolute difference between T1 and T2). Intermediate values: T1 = 11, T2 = 8.7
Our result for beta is 13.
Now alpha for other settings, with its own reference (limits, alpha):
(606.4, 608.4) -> 0.1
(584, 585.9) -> 0.0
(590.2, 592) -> -1.0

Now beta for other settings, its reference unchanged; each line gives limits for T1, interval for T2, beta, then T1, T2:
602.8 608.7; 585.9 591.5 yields 21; 7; 21.0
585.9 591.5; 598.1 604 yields 34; 21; 7.9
